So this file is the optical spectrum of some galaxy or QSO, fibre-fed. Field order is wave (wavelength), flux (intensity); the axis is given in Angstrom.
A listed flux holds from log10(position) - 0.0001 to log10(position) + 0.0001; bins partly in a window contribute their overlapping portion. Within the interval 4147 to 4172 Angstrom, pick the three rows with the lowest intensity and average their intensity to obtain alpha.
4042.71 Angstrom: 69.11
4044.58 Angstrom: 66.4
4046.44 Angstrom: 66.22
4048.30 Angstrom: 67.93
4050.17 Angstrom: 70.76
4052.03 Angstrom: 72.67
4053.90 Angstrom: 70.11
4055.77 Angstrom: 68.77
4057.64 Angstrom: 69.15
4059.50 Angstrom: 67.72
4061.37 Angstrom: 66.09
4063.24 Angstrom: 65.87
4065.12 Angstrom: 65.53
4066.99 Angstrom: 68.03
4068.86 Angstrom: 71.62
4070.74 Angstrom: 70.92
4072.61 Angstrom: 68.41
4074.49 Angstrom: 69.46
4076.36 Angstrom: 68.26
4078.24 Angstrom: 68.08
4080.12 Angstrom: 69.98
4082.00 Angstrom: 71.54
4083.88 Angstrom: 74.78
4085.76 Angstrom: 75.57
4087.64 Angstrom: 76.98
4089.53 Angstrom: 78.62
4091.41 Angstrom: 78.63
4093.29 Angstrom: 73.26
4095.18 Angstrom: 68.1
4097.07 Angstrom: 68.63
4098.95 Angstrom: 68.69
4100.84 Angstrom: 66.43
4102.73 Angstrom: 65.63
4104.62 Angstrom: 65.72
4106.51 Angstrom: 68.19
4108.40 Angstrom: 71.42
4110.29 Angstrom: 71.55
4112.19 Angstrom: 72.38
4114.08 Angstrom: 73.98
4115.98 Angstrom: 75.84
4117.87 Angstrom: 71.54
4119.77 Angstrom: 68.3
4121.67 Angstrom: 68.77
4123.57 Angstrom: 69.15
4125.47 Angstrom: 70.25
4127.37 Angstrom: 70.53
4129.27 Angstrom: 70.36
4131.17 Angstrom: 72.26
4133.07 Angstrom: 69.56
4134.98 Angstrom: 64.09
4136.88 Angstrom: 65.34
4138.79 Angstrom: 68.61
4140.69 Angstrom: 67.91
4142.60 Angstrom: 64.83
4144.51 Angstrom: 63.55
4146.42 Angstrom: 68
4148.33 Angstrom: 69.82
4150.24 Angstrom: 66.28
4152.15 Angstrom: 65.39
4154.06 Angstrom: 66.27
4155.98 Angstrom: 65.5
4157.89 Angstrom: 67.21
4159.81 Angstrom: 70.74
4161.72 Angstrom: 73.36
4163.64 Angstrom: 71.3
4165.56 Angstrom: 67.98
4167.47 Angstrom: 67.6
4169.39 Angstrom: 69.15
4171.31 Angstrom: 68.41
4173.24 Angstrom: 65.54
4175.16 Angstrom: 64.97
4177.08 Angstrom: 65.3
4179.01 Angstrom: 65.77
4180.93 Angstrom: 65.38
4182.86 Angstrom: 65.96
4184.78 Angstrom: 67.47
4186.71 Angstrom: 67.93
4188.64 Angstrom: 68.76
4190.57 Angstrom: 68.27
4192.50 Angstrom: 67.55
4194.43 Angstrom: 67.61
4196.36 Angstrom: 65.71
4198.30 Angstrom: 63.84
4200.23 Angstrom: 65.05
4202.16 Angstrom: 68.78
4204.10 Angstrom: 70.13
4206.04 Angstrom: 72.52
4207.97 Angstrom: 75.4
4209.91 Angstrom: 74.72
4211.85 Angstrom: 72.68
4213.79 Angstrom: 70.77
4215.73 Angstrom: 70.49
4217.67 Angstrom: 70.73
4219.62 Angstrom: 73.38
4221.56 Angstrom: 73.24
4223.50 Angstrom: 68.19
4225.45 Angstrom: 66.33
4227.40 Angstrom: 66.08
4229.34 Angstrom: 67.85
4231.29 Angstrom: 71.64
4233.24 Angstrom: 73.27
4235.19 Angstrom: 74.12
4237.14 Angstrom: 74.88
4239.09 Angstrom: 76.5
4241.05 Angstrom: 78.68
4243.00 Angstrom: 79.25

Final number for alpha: 65.7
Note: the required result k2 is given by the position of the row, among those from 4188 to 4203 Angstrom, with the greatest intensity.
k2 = 4202.16 Angstrom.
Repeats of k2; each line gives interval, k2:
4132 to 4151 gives 4148.33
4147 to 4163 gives 4161.72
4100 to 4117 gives 4115.98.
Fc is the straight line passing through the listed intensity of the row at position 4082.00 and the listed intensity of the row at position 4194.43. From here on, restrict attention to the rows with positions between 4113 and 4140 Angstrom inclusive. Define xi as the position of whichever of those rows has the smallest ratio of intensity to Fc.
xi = 4134.98 Angstrom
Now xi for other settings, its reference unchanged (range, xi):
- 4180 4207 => 4198.30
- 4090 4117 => 4102.73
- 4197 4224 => 4198.30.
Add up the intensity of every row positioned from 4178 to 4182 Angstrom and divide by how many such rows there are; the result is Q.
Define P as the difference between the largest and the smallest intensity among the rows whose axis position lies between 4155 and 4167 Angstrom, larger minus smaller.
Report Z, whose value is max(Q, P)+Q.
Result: 131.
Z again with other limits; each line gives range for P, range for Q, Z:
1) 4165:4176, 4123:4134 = 141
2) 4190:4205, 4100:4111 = 136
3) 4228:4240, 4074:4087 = 142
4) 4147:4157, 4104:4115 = 141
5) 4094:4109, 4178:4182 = 131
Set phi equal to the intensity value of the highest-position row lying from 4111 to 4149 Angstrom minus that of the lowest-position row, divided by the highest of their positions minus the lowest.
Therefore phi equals -0.1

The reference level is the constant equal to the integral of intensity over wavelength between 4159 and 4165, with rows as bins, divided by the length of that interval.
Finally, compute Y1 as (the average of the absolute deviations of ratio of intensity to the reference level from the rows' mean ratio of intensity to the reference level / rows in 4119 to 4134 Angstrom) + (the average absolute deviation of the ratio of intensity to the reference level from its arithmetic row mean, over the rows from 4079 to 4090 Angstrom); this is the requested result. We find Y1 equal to 0.05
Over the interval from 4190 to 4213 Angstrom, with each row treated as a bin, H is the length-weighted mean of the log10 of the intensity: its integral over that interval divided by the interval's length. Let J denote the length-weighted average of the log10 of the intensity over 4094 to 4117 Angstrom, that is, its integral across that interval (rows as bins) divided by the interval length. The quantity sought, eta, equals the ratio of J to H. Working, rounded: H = 1.84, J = 1.84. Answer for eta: 1.00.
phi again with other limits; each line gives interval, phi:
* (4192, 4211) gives 0.4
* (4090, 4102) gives -1.3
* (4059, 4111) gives 0.1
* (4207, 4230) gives -0.4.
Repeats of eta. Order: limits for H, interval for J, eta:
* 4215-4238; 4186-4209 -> 0.99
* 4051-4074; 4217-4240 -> 1.01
